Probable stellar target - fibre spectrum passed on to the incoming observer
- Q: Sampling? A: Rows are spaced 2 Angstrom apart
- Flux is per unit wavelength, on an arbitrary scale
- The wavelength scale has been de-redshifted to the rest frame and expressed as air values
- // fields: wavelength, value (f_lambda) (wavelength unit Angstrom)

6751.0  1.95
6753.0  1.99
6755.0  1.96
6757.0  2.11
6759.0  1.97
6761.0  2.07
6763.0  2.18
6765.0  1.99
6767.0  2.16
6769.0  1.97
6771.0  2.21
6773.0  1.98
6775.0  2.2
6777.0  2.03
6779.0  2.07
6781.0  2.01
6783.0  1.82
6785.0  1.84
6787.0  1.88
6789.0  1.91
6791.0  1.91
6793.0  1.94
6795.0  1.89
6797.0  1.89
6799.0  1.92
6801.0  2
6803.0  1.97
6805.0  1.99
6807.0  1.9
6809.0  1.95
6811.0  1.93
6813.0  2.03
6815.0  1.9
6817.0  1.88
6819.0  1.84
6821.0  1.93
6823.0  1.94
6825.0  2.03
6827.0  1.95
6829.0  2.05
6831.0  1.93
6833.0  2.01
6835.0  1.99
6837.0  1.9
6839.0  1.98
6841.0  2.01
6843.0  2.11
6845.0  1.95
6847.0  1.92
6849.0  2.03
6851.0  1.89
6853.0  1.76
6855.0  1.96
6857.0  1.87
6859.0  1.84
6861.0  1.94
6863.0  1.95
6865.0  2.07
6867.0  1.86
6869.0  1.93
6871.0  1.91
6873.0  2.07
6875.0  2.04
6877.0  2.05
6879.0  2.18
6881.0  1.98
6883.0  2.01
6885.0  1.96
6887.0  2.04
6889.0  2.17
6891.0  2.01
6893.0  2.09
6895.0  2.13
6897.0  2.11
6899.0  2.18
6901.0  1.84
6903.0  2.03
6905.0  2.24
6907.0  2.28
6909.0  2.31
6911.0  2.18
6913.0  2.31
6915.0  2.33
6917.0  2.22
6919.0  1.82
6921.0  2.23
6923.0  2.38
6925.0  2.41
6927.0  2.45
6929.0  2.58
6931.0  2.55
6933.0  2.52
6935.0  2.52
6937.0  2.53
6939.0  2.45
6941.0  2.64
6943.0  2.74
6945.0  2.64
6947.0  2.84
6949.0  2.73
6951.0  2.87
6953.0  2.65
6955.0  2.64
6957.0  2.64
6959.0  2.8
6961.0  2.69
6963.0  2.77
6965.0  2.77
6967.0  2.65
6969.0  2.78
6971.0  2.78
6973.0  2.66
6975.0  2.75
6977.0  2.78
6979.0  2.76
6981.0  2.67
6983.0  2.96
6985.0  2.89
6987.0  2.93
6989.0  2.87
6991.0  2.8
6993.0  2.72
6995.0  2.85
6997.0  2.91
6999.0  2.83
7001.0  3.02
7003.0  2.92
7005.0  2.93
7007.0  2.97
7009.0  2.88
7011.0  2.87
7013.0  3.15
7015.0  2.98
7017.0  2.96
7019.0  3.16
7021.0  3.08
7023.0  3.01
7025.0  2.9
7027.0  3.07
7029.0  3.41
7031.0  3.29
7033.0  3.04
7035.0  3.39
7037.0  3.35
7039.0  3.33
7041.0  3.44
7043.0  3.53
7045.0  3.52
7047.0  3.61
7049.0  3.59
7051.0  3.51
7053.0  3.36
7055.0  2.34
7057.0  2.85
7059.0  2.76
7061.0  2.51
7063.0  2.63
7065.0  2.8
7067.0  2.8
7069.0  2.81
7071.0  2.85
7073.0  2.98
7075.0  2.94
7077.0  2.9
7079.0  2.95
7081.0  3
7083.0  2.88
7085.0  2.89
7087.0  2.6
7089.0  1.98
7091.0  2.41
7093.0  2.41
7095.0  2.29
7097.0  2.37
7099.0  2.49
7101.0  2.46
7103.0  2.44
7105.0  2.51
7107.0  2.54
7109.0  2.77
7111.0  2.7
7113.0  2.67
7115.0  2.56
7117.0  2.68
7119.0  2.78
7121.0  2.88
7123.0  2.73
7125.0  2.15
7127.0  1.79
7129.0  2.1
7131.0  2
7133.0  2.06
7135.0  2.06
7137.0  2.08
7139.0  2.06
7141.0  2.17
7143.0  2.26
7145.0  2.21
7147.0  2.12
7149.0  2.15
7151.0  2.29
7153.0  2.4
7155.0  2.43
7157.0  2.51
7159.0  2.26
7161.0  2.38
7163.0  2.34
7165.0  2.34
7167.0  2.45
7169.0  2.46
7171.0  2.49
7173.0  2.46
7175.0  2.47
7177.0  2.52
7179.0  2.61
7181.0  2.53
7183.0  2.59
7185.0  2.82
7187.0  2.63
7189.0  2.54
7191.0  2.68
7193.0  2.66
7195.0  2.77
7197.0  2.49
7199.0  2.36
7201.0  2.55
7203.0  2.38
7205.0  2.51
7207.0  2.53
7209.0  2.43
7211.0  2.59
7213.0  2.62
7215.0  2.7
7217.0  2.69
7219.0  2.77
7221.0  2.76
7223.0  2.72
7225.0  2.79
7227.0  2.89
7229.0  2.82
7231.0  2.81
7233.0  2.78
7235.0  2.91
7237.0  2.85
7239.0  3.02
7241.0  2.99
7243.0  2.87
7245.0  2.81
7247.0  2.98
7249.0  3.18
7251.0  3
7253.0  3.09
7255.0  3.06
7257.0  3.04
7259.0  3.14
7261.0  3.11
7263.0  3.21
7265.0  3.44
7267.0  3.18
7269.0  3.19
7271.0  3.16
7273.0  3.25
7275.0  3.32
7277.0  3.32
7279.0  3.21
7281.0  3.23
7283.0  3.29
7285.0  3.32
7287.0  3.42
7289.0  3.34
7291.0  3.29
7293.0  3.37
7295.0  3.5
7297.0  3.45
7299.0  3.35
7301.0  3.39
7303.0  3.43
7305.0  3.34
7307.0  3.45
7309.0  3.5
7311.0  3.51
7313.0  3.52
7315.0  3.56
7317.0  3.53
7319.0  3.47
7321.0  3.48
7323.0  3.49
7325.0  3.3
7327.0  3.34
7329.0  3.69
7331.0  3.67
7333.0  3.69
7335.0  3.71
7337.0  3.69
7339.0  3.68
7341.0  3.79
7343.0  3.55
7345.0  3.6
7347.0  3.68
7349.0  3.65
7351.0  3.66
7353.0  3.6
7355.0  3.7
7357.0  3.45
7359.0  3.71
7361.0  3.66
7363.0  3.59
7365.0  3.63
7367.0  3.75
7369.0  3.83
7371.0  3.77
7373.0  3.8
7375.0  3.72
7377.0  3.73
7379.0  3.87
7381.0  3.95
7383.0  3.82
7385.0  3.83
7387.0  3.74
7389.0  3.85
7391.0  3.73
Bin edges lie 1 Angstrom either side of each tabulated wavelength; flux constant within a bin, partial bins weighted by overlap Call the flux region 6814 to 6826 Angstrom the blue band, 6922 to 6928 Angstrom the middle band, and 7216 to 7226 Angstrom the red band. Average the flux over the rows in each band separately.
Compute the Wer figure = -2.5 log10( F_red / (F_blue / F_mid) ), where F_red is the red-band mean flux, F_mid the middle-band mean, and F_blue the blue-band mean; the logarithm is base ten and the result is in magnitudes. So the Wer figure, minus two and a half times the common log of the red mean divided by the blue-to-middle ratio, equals -1.35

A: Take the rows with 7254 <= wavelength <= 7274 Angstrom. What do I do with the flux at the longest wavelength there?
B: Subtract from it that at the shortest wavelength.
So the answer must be 0.2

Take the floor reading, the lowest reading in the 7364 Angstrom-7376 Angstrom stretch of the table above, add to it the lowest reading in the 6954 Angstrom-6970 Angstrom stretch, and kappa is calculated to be 6.3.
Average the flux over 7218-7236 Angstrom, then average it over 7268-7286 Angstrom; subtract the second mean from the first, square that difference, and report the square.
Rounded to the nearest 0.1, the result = 0.2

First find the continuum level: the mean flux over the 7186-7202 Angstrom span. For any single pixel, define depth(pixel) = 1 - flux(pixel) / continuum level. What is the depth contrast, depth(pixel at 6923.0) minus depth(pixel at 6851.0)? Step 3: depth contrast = -0.19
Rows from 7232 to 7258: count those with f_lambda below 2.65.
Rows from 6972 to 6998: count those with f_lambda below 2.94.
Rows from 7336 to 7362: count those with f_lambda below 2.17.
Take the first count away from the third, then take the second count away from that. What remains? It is -12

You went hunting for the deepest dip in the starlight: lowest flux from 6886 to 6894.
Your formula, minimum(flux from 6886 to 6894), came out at 2.01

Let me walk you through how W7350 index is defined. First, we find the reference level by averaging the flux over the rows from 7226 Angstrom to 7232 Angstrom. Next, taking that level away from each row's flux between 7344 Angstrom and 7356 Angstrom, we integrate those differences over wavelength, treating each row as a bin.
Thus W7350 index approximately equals 10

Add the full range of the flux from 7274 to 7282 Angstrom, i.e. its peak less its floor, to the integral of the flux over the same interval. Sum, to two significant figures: 26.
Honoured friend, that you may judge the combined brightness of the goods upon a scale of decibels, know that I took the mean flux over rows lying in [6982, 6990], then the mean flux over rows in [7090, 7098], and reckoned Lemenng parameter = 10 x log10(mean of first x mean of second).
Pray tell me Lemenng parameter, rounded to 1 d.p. 8.4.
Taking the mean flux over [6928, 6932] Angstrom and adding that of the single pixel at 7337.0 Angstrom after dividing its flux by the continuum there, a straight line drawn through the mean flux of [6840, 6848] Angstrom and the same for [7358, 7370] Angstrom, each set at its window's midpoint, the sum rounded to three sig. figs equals 3.59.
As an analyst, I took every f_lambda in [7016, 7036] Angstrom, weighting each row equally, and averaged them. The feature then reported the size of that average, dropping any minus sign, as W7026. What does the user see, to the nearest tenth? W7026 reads 3.1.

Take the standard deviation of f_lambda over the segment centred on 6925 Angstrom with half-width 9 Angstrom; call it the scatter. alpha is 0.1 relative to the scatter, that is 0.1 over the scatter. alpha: 0.4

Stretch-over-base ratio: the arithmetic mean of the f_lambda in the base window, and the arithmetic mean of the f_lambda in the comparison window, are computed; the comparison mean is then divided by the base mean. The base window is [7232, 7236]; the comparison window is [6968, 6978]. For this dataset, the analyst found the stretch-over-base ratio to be 0.97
